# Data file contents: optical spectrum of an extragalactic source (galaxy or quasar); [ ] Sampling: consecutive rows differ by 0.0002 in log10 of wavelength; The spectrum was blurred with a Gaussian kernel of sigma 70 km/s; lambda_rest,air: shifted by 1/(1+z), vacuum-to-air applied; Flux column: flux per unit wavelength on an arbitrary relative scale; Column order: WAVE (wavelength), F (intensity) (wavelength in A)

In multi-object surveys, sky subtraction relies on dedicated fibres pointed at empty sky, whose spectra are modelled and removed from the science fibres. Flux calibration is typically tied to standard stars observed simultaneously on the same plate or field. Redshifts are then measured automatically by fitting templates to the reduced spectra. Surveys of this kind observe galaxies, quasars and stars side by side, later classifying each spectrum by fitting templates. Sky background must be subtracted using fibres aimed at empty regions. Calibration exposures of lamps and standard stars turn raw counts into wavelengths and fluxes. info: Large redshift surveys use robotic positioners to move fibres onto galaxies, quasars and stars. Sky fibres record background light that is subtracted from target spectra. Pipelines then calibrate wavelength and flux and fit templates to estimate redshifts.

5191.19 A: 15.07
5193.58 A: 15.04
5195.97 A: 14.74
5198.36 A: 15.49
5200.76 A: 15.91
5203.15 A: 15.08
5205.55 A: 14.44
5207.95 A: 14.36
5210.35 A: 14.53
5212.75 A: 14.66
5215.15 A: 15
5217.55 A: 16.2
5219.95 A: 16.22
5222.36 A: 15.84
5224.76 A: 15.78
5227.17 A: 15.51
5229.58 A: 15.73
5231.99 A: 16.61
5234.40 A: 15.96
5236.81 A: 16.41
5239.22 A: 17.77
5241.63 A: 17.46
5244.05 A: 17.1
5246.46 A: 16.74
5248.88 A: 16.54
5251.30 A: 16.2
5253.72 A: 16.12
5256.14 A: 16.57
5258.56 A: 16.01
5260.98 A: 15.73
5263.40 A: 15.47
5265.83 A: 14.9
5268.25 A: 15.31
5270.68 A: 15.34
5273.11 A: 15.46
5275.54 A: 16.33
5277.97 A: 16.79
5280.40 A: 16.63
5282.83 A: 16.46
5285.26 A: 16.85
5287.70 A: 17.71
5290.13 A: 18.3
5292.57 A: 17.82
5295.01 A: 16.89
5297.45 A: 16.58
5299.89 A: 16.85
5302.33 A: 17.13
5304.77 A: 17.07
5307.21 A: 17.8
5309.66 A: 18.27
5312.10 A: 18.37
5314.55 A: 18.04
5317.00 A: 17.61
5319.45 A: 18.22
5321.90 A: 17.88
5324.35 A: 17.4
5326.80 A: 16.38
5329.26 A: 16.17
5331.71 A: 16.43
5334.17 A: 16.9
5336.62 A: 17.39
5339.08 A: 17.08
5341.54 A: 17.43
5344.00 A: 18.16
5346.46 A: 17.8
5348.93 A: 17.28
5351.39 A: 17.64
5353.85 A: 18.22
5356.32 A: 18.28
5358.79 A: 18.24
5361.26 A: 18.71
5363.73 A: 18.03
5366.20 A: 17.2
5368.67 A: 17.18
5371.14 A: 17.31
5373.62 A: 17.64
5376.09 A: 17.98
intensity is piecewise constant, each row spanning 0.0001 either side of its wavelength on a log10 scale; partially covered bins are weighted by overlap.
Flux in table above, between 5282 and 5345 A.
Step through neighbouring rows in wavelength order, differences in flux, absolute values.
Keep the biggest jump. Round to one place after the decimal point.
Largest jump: 1.0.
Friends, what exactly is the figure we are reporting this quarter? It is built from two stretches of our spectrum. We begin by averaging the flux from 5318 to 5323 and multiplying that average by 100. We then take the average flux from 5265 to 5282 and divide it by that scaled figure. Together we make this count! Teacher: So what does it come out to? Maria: 0.0088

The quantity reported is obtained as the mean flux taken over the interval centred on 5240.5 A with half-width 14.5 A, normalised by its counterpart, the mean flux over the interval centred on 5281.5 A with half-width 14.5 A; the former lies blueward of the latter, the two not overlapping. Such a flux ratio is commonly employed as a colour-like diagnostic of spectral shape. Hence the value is 0.991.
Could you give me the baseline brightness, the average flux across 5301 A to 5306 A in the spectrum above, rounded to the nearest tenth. 17.1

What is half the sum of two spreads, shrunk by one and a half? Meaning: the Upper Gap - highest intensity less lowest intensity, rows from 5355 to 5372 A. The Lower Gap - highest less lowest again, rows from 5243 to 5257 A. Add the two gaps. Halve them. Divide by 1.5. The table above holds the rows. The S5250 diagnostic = 0.84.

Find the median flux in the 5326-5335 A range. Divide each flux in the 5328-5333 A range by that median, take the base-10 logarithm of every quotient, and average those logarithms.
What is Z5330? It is -0.003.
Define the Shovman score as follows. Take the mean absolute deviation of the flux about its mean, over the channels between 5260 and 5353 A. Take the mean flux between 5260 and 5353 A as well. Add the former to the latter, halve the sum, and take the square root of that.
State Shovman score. 2.98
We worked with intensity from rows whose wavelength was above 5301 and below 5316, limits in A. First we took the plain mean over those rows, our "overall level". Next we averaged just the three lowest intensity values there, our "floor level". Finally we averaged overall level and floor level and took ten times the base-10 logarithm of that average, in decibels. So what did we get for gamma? 12.44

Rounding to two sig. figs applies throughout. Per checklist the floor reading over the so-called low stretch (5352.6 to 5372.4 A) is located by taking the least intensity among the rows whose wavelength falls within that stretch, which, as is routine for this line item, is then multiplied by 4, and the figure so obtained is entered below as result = 69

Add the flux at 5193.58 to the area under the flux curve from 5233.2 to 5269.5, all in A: 606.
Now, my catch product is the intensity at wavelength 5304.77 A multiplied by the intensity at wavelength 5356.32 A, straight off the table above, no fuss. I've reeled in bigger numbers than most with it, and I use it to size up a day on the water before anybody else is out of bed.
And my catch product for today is 312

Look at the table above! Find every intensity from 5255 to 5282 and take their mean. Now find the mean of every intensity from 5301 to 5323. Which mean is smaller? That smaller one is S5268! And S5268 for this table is 15.9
